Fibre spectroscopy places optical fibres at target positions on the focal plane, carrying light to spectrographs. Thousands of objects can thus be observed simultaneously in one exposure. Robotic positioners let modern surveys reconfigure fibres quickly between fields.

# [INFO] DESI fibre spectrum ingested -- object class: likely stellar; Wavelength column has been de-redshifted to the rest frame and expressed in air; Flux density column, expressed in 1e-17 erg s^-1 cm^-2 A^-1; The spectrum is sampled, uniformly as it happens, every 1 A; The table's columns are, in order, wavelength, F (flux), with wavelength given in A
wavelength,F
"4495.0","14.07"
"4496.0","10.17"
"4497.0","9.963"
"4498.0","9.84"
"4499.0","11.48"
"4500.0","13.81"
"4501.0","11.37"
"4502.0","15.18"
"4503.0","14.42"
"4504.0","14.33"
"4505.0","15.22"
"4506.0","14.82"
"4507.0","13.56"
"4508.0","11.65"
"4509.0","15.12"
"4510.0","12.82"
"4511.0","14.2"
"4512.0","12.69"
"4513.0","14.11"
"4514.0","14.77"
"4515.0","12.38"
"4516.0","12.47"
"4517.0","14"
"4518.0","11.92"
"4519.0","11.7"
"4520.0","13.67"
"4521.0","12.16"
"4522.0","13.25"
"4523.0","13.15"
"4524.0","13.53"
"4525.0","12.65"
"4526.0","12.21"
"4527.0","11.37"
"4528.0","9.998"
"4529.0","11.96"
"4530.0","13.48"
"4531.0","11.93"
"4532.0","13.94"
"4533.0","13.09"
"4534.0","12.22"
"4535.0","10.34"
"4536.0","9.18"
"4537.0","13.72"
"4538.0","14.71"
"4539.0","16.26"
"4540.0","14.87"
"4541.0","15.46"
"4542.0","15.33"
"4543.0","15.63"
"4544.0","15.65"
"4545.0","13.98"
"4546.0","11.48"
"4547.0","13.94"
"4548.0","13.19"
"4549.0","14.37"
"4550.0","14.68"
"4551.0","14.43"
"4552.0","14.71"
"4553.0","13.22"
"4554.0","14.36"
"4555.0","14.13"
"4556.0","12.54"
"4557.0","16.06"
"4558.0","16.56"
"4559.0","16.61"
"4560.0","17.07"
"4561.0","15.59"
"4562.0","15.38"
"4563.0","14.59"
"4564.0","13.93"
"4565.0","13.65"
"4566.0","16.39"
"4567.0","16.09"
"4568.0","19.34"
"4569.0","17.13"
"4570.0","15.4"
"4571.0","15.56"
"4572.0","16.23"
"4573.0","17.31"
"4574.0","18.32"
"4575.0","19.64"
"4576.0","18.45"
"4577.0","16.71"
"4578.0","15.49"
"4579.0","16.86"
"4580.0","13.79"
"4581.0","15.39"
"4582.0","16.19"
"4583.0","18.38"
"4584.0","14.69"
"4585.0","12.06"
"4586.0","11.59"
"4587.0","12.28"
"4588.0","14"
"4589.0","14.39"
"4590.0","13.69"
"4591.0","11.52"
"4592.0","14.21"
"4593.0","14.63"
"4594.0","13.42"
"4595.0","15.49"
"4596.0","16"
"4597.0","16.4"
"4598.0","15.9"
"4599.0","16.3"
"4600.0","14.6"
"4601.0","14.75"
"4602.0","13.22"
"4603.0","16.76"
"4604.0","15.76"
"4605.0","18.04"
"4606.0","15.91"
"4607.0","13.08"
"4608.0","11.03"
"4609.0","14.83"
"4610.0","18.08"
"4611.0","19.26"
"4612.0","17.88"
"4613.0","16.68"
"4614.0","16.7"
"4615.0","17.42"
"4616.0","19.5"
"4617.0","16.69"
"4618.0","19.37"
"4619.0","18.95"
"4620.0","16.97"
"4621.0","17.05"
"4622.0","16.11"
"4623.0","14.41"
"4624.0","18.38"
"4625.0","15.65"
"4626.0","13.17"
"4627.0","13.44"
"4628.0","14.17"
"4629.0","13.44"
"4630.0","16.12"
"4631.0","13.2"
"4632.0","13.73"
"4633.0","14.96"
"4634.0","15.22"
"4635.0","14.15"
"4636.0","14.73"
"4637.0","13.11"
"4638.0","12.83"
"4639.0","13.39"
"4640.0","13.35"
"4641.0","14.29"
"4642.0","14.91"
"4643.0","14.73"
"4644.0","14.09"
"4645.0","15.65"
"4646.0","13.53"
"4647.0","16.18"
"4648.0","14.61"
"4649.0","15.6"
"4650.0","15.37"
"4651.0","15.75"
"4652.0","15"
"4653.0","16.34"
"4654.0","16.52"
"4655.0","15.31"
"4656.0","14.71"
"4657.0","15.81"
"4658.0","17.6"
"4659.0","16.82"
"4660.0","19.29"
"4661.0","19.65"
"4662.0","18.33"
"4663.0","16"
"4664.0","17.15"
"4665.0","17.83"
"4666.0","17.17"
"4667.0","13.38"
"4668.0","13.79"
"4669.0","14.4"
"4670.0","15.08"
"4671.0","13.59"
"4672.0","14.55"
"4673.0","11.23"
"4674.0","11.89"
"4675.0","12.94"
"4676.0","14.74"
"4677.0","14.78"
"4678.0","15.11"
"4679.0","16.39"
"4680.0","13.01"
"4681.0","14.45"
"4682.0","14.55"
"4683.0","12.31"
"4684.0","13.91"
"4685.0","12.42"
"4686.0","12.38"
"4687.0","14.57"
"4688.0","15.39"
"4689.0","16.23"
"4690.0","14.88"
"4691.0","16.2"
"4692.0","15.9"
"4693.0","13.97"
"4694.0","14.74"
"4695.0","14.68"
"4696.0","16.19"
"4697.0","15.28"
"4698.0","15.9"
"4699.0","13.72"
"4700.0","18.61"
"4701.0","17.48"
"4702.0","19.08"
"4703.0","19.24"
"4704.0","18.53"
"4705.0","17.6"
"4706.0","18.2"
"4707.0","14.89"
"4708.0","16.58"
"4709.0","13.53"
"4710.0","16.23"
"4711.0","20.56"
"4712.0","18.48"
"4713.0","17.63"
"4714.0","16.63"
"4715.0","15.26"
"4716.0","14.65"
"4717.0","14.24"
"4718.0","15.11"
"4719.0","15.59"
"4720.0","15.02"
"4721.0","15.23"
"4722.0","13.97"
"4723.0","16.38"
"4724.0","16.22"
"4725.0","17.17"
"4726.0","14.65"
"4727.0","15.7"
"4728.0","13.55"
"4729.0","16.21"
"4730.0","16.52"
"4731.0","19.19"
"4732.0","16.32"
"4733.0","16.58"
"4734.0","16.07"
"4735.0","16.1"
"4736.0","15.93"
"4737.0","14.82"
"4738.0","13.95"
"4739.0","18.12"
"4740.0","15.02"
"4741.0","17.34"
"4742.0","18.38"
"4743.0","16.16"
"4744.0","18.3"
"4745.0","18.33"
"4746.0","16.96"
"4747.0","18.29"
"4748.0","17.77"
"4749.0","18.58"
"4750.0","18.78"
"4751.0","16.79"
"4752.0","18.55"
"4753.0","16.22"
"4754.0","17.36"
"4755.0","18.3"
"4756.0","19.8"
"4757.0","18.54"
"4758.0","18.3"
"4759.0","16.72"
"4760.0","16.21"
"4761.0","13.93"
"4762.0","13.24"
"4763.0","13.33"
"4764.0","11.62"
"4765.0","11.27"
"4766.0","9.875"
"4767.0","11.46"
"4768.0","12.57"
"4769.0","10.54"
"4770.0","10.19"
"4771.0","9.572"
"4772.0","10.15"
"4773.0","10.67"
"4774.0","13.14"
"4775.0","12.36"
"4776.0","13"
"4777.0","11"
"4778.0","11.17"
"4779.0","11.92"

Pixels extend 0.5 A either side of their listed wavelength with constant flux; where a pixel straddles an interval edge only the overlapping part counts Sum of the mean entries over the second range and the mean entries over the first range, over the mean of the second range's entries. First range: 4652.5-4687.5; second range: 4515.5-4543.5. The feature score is 2.16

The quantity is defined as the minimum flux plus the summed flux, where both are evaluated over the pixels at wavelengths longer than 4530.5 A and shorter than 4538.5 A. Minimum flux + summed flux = 108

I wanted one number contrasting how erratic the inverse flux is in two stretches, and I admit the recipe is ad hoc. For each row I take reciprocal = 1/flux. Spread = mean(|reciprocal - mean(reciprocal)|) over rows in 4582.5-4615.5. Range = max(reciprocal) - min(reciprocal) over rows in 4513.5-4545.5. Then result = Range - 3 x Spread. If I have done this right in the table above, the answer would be 0.023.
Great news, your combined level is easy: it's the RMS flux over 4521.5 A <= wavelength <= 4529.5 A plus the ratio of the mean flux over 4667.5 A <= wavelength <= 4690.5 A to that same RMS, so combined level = 13.5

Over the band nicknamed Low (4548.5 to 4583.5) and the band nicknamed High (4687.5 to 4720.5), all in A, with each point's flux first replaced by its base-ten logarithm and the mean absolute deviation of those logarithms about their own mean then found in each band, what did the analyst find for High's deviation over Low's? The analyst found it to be 1.01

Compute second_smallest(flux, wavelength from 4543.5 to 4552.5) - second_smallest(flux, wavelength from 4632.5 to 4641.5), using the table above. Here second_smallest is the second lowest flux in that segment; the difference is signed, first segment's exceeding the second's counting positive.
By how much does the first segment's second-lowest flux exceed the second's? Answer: 0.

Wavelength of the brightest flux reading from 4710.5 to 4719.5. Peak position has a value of 4711.0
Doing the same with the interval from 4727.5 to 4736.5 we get 4731.0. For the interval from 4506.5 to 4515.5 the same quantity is 4509.0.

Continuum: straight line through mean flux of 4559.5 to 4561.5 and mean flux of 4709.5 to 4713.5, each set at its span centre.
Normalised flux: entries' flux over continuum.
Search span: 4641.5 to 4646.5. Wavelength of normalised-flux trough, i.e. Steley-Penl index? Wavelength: 4646.0 A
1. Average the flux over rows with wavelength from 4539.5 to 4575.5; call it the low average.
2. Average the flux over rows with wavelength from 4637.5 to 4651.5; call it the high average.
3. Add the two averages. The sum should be 29.9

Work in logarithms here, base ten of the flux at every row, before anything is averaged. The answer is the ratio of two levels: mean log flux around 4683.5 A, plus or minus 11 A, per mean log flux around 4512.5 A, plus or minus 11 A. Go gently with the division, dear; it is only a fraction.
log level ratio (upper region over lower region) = 1.02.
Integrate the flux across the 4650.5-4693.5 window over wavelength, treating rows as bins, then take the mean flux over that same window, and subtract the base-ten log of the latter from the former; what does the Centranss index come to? 650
